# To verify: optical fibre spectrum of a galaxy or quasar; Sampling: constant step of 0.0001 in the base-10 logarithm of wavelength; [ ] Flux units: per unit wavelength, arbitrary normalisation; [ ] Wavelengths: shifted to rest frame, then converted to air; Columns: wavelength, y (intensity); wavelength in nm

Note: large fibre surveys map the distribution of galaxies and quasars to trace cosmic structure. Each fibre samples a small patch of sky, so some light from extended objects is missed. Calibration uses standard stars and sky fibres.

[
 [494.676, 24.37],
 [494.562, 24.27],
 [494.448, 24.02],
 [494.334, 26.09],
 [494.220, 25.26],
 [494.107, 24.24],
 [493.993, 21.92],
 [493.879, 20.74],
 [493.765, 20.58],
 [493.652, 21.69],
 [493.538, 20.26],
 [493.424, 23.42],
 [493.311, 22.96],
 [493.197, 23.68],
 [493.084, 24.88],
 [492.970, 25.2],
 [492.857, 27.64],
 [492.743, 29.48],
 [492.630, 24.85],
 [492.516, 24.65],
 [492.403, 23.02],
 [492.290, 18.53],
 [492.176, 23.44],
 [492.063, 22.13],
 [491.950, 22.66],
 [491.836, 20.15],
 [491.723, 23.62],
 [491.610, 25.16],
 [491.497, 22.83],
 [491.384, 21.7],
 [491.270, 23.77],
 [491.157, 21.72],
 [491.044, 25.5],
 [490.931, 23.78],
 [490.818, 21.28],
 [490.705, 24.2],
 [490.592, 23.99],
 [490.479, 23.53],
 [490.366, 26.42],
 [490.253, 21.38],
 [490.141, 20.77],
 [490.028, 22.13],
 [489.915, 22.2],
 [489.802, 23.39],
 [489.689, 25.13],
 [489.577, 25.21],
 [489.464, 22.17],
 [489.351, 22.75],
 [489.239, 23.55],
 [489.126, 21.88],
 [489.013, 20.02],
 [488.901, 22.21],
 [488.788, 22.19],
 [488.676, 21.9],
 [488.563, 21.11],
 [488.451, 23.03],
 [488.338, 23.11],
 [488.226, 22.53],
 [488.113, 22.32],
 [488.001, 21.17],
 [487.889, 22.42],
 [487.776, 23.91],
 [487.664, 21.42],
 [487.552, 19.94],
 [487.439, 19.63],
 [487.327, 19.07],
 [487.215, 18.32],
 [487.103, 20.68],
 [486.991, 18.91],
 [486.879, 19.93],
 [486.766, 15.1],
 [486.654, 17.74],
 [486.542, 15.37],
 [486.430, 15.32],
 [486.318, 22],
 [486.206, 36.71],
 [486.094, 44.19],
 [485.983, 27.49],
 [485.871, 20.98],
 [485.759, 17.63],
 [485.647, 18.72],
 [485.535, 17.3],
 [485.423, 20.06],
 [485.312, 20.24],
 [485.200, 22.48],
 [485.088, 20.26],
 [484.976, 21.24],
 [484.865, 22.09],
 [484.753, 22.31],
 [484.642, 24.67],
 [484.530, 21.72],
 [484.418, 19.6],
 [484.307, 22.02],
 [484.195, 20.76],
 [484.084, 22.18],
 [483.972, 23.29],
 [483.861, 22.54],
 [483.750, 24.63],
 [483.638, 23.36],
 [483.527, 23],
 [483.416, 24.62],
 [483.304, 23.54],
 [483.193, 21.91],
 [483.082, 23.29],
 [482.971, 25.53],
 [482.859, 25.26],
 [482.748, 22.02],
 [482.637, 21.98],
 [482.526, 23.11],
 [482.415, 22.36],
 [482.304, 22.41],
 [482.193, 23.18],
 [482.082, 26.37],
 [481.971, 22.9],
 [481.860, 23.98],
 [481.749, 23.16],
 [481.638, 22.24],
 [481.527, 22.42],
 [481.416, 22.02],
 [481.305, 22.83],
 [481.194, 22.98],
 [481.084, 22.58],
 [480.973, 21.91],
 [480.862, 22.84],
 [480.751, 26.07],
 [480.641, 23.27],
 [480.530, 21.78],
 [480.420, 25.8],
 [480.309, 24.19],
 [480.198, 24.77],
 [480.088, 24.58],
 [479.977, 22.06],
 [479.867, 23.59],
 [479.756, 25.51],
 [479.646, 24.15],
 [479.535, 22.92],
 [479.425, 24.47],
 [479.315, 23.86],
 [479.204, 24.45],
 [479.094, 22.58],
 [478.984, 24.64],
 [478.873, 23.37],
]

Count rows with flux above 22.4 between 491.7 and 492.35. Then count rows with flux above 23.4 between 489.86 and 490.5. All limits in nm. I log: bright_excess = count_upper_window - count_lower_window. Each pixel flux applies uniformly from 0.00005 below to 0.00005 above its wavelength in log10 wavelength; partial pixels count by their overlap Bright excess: 1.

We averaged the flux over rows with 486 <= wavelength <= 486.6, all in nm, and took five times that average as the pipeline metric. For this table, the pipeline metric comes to 134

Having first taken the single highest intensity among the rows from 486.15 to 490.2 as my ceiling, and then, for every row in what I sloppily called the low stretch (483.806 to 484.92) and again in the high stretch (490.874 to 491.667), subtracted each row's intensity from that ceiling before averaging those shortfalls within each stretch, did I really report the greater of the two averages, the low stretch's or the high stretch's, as 14.6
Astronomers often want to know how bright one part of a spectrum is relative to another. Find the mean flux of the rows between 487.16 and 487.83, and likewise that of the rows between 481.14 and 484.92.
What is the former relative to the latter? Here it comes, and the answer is 0.89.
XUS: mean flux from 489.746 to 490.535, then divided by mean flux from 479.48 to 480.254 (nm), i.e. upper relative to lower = 0.954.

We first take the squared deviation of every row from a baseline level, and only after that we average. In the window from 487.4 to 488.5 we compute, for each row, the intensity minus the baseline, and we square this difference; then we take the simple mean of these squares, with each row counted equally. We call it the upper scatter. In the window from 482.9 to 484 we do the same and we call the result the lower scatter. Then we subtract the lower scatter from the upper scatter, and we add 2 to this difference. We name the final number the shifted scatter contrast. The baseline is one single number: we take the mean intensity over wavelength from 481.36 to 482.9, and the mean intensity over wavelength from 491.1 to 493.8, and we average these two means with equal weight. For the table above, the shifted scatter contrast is 4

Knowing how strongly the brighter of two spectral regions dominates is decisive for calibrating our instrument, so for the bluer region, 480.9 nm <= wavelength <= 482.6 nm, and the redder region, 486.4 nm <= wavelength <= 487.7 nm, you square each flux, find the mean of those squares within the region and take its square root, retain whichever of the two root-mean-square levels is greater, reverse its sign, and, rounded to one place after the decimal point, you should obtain -23.0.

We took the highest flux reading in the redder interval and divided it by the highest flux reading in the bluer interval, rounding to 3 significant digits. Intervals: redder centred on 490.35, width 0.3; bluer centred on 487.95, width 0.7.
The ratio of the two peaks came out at 1.10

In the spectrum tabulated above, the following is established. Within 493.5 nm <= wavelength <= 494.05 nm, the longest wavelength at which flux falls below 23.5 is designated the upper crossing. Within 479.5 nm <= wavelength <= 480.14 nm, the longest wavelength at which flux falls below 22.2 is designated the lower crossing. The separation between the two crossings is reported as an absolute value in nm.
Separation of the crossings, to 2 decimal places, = 14.02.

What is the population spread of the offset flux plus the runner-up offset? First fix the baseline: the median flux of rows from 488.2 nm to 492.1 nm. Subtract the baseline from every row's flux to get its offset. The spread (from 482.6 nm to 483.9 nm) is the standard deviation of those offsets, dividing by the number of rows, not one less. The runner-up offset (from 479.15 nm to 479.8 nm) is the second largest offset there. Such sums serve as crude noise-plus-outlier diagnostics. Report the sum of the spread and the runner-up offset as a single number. 3.0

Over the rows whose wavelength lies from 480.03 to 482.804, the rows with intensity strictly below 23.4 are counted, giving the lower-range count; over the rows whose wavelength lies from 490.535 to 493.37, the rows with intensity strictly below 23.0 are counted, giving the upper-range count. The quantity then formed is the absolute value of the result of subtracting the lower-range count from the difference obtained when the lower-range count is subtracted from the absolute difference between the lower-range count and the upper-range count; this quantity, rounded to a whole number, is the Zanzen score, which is 27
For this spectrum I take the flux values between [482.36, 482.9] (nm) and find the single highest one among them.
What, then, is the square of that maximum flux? 638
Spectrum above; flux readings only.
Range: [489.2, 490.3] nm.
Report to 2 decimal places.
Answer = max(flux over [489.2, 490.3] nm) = 25.21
